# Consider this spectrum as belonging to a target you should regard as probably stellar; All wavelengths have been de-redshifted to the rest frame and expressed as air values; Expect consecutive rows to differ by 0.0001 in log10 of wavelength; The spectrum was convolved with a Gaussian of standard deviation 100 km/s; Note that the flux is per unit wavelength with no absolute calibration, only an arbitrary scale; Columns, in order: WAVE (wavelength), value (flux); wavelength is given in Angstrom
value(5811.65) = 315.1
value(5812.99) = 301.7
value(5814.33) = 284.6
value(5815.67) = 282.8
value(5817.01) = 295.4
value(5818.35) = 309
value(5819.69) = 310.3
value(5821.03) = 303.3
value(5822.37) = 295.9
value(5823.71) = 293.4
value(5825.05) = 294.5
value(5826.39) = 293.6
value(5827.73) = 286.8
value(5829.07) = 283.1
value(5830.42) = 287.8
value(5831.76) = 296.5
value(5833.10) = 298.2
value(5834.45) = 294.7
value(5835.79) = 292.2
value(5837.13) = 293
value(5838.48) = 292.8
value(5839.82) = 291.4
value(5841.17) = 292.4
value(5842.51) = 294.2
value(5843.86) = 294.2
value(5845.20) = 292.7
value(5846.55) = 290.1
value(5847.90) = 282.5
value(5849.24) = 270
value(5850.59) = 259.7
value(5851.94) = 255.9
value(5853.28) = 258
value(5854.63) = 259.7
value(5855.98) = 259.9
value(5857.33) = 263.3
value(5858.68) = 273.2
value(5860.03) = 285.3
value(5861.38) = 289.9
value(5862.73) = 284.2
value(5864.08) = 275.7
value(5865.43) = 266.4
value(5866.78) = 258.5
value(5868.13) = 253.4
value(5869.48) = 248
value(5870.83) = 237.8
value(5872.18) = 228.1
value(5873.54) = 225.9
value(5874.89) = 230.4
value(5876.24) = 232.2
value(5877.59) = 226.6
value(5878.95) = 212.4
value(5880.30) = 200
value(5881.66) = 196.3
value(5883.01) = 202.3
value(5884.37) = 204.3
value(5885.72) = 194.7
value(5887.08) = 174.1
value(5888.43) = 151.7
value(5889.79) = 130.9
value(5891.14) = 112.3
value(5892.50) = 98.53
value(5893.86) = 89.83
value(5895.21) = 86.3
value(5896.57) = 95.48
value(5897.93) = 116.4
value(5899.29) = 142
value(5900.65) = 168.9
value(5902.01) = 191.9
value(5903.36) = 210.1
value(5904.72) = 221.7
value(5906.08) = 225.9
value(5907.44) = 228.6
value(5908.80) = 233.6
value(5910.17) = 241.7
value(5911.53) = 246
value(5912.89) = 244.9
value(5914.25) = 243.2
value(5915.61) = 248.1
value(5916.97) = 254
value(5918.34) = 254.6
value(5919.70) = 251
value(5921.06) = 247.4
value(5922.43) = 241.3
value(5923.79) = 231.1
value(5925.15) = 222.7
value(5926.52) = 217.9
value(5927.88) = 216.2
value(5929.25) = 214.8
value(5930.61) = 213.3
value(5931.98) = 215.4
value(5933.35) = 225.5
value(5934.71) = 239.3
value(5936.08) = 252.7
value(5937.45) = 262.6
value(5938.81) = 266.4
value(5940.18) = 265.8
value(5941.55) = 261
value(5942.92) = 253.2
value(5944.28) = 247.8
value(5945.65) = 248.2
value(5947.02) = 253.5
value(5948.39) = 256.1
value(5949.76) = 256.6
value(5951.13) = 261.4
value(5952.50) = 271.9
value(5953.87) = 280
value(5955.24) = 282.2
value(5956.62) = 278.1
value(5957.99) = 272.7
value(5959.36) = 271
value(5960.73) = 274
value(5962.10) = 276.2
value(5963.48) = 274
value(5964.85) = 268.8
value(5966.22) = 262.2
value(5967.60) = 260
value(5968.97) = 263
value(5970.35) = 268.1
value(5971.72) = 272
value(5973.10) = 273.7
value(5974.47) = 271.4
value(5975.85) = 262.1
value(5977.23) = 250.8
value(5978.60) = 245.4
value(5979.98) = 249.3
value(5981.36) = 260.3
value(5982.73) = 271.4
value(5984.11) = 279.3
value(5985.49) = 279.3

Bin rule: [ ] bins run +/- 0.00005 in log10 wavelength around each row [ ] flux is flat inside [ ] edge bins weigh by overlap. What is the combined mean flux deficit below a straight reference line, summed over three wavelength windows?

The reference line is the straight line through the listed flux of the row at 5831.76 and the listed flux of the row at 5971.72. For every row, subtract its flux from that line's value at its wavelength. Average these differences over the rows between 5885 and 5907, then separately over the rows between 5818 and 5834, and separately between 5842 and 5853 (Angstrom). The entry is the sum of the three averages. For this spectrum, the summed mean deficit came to 150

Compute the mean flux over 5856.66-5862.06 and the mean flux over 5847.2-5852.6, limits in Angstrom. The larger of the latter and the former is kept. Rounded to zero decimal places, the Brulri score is 278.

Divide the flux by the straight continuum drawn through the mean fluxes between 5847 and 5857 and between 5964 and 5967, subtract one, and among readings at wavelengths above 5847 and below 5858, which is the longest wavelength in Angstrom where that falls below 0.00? 5857.33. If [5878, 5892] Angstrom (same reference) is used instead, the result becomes 5891.14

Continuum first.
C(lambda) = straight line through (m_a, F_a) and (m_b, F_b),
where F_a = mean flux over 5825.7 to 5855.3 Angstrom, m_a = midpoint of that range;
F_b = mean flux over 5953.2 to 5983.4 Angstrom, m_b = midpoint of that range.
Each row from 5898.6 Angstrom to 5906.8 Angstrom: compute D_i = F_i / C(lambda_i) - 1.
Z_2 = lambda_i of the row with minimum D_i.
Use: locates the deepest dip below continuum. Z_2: 5899.29 Angstrom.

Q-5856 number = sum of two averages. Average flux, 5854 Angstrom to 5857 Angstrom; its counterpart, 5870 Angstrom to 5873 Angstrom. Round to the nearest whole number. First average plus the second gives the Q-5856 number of 493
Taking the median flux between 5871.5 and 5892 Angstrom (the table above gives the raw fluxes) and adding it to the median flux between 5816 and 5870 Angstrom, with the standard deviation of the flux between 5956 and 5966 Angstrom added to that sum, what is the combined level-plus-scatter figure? 495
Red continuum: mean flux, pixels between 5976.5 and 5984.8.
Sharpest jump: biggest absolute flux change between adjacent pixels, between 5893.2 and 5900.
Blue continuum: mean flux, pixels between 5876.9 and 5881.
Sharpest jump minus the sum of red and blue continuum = -447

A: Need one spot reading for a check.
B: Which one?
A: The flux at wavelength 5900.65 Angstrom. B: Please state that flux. 168.9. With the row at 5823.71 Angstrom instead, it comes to 293.4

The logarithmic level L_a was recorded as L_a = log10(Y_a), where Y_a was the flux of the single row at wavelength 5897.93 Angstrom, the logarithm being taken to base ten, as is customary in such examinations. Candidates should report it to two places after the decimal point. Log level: 2.07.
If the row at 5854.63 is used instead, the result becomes 2.41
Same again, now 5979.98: 2.40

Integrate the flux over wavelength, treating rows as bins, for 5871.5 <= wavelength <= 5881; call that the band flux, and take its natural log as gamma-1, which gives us 7.65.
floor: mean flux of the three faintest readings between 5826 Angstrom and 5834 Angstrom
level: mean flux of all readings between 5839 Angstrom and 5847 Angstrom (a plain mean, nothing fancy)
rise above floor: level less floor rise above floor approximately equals 7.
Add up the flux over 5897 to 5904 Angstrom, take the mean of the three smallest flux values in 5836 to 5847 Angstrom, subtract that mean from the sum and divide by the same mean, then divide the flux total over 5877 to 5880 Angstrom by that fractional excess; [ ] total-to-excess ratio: 238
